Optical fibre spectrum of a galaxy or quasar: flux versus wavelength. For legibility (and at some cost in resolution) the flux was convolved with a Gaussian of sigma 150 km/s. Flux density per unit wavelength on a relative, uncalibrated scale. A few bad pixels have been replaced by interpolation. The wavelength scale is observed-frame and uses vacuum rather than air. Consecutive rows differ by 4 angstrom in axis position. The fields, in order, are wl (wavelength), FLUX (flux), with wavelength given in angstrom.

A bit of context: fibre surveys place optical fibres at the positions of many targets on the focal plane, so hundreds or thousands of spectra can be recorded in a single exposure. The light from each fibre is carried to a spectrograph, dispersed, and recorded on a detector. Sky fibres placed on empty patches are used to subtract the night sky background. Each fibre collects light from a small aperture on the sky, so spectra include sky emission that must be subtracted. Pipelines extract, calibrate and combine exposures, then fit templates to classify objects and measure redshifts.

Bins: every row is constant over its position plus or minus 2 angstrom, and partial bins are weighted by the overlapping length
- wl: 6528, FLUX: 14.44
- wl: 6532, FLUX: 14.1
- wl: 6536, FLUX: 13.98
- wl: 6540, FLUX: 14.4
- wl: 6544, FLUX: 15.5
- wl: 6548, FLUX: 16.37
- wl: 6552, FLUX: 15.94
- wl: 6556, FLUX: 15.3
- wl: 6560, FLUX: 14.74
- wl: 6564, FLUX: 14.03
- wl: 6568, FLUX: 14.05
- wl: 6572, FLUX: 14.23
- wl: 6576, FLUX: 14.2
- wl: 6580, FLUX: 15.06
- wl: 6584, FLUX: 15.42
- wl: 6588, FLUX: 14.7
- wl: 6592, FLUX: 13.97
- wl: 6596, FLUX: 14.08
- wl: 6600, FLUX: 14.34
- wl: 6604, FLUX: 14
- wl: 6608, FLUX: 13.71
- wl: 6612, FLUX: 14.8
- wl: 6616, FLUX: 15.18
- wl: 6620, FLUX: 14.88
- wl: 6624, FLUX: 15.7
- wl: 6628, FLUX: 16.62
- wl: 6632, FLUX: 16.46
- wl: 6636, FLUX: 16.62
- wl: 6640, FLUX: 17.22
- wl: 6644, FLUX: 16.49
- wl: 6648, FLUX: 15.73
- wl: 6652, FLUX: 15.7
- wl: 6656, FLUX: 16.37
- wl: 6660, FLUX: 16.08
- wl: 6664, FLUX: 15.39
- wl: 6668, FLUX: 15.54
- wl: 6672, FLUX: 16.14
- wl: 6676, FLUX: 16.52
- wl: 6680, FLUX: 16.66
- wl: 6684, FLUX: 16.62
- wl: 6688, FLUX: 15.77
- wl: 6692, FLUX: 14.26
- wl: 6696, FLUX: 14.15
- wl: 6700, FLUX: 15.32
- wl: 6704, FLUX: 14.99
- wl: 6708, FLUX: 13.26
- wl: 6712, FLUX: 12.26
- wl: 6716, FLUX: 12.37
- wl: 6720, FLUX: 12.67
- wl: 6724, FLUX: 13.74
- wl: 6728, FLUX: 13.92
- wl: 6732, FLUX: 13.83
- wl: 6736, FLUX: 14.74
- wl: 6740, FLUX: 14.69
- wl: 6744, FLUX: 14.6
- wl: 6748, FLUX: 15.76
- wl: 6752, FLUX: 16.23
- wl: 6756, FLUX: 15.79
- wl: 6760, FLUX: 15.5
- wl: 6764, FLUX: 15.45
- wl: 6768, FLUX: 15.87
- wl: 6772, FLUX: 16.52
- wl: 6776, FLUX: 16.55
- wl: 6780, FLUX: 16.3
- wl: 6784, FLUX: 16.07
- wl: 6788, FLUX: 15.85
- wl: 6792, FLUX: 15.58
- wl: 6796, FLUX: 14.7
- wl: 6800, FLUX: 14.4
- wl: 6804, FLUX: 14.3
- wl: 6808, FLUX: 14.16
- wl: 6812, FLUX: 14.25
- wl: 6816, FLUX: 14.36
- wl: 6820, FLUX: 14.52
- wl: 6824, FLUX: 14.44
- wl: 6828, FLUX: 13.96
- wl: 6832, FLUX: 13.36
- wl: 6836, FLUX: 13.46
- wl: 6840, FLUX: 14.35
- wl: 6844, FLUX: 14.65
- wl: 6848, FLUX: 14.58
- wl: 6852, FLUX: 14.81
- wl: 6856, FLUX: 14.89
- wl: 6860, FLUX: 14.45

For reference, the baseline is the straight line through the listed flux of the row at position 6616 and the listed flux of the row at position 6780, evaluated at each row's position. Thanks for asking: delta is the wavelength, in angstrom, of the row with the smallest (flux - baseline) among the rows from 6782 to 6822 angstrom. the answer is 6808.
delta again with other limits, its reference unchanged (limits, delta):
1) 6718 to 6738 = 6720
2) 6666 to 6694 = 6692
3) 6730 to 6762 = 6732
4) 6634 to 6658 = 6652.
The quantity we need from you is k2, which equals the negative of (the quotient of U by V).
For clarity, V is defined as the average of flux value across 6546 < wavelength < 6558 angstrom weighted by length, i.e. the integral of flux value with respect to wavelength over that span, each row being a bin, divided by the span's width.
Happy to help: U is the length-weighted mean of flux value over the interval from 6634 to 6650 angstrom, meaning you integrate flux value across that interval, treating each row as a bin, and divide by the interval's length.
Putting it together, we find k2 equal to -1.04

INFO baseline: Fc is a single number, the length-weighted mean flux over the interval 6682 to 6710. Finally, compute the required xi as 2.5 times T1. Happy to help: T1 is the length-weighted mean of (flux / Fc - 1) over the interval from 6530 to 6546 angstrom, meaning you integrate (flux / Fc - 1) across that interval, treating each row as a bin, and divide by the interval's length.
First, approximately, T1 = -0.03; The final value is -0.07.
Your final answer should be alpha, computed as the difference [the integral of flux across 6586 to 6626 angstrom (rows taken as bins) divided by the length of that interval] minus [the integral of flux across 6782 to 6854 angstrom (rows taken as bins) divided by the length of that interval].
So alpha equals 0.0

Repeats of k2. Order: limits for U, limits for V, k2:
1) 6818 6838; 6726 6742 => -0.98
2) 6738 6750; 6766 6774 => -0.93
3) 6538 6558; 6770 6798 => -0.97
